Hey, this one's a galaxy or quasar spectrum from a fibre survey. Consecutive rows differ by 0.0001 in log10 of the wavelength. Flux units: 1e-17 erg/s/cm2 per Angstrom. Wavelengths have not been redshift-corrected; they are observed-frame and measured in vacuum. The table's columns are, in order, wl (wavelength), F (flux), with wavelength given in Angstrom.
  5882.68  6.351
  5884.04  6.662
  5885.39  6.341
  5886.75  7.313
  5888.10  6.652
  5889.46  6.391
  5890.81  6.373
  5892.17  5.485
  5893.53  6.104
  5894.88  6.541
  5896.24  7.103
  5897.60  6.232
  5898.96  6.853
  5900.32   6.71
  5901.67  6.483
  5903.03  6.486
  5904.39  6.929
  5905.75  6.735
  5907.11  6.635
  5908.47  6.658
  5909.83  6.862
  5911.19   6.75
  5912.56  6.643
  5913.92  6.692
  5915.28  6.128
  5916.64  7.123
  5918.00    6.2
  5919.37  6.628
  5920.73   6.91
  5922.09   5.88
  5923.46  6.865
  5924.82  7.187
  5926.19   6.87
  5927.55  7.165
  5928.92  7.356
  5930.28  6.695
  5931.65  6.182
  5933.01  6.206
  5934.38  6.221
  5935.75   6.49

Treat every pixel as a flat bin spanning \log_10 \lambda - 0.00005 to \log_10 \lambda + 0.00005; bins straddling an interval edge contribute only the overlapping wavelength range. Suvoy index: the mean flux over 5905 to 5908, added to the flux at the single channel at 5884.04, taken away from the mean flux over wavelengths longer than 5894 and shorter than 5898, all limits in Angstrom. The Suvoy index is -6.7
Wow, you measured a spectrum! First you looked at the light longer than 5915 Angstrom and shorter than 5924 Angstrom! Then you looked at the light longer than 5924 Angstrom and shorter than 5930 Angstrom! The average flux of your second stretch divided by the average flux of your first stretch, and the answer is 1.09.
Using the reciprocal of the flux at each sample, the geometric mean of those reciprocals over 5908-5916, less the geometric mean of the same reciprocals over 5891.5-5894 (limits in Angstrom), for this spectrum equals -0.022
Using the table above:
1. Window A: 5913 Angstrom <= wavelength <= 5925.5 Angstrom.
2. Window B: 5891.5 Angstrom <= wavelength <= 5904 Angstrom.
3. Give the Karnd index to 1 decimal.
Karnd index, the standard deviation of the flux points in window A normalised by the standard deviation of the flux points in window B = 1.0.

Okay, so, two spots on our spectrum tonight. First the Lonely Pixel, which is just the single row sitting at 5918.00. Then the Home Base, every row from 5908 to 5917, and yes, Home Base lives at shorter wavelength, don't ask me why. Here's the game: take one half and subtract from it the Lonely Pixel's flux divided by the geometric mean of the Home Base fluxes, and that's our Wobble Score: -0.43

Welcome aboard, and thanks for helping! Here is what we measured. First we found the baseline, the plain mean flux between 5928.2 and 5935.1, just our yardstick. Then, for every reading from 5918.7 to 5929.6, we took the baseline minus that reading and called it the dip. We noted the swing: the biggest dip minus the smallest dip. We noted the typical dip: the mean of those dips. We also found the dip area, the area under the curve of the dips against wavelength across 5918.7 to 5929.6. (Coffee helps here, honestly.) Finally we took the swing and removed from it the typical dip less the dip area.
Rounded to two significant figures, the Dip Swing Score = -1.8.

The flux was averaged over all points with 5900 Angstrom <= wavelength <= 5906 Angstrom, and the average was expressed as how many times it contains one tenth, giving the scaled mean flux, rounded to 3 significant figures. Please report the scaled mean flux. 66.7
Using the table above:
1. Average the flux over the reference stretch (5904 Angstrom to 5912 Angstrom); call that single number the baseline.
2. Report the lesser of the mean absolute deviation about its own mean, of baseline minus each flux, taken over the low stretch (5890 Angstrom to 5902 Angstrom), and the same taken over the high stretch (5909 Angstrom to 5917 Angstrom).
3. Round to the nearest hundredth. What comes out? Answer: 0.21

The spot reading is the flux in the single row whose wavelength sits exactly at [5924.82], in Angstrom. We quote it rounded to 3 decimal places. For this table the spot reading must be 7.187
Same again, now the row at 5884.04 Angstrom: 6.662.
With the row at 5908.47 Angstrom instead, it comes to 6.658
